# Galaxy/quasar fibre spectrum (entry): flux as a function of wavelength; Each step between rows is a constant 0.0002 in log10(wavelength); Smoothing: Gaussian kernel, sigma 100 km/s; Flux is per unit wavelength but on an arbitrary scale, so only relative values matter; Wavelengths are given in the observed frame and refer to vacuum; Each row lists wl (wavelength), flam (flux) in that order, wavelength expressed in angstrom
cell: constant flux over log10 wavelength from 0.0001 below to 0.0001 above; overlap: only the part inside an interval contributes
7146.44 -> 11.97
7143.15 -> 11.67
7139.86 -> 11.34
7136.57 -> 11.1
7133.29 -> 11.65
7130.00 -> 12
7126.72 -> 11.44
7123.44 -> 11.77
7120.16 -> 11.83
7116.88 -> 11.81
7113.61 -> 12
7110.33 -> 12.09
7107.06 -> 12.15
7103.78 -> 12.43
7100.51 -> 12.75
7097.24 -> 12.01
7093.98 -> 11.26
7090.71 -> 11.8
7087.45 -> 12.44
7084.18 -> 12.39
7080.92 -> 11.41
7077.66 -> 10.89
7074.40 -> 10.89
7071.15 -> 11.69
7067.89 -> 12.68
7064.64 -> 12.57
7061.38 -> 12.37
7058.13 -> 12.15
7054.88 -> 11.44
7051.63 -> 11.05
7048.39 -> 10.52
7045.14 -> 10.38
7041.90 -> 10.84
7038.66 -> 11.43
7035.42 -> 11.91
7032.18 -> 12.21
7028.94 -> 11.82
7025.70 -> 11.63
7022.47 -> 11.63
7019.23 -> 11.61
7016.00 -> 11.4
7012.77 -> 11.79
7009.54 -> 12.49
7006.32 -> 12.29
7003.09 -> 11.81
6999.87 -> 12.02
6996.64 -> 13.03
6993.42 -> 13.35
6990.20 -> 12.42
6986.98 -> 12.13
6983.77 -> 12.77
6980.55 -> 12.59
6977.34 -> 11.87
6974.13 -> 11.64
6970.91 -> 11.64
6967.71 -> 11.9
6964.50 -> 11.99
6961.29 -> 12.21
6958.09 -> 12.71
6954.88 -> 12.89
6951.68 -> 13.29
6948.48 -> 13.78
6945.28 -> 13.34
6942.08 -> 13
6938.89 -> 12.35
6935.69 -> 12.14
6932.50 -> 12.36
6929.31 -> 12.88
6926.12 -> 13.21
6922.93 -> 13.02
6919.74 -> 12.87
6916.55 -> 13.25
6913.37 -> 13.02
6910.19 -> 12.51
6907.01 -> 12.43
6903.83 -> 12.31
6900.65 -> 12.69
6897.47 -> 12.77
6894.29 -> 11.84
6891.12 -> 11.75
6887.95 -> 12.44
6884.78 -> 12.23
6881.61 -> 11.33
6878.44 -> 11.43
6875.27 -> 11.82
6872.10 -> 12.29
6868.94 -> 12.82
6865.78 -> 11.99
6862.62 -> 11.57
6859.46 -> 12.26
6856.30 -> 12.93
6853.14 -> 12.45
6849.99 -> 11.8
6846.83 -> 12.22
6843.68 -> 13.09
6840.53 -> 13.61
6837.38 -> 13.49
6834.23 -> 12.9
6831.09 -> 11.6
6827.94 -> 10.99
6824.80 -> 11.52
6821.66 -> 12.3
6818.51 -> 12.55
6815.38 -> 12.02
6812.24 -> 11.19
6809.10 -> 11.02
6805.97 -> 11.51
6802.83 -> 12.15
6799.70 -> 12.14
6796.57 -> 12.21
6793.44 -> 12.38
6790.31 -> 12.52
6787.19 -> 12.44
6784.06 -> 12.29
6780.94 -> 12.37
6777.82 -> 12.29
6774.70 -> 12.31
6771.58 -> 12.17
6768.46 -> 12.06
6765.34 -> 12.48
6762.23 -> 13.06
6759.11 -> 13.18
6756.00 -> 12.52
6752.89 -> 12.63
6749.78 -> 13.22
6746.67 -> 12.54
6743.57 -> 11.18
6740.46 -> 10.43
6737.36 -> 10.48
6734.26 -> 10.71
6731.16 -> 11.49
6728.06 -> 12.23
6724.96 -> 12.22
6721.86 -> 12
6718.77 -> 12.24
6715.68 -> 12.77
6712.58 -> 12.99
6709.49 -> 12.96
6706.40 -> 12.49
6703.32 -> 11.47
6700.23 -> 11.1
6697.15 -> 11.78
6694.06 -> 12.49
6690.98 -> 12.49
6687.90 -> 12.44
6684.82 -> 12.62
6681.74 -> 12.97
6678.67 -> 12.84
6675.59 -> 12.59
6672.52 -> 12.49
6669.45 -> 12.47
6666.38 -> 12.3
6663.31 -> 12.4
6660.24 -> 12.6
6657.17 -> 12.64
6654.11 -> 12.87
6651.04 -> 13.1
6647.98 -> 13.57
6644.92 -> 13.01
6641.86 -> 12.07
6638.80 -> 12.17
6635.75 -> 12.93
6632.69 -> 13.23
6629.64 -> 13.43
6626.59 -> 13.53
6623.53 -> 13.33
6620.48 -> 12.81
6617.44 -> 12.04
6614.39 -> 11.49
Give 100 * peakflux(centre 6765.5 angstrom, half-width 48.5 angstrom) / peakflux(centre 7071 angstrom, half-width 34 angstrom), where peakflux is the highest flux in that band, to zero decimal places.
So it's 104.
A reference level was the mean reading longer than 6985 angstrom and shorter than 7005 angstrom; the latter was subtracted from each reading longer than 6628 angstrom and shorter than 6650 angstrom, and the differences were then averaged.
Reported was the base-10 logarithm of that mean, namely -0.34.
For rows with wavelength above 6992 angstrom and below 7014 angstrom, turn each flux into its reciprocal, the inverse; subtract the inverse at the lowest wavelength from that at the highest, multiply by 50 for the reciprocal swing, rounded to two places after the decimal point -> 0.50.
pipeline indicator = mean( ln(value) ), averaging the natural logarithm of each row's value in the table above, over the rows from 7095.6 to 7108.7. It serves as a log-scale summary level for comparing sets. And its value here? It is 2.51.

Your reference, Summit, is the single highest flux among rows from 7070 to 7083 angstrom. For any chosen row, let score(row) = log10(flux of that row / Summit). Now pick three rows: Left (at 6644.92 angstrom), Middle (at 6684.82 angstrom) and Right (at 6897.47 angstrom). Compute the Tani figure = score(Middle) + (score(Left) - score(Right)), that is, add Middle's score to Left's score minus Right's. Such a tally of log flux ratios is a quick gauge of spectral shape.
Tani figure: 0.041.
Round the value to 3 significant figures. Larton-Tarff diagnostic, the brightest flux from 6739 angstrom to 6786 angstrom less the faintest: 2.79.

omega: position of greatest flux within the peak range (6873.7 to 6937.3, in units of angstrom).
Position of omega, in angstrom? 6916.55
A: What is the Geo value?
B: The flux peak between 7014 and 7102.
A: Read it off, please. 12.75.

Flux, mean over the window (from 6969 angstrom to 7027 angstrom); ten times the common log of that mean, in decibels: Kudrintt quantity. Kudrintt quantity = 10.8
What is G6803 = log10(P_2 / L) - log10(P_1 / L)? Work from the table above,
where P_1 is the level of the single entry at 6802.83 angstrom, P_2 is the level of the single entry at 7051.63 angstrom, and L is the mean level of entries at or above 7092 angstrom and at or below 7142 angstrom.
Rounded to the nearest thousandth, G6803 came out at -0.041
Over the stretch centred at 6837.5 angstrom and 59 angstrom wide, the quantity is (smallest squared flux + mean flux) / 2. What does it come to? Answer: 66.5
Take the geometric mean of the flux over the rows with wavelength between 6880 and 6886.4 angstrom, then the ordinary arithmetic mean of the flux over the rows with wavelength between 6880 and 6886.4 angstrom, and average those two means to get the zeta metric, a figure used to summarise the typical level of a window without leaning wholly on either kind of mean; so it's 11.78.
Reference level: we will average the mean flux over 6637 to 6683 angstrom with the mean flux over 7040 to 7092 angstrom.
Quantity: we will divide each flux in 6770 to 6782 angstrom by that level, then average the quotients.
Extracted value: 1.012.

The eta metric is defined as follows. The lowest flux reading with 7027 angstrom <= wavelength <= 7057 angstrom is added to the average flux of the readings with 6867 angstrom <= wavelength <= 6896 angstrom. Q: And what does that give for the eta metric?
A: 22.4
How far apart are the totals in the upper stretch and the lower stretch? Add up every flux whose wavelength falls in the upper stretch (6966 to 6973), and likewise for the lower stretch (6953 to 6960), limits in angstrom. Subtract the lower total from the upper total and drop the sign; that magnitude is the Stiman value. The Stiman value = 2.1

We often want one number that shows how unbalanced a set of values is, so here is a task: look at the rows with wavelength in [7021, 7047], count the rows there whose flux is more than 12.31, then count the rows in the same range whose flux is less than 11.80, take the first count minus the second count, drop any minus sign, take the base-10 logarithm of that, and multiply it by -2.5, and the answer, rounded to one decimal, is -1.7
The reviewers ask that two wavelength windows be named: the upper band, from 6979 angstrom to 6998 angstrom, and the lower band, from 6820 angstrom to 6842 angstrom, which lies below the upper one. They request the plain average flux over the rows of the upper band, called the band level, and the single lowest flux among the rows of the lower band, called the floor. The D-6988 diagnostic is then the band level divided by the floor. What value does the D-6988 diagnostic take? 1.16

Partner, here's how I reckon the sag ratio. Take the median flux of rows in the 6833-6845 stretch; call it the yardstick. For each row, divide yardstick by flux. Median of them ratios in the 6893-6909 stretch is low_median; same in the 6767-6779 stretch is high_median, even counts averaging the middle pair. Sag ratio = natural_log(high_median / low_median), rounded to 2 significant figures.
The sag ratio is 0.016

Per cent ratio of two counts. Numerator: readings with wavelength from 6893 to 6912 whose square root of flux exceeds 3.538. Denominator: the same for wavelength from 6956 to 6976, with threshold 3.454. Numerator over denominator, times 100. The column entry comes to 67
